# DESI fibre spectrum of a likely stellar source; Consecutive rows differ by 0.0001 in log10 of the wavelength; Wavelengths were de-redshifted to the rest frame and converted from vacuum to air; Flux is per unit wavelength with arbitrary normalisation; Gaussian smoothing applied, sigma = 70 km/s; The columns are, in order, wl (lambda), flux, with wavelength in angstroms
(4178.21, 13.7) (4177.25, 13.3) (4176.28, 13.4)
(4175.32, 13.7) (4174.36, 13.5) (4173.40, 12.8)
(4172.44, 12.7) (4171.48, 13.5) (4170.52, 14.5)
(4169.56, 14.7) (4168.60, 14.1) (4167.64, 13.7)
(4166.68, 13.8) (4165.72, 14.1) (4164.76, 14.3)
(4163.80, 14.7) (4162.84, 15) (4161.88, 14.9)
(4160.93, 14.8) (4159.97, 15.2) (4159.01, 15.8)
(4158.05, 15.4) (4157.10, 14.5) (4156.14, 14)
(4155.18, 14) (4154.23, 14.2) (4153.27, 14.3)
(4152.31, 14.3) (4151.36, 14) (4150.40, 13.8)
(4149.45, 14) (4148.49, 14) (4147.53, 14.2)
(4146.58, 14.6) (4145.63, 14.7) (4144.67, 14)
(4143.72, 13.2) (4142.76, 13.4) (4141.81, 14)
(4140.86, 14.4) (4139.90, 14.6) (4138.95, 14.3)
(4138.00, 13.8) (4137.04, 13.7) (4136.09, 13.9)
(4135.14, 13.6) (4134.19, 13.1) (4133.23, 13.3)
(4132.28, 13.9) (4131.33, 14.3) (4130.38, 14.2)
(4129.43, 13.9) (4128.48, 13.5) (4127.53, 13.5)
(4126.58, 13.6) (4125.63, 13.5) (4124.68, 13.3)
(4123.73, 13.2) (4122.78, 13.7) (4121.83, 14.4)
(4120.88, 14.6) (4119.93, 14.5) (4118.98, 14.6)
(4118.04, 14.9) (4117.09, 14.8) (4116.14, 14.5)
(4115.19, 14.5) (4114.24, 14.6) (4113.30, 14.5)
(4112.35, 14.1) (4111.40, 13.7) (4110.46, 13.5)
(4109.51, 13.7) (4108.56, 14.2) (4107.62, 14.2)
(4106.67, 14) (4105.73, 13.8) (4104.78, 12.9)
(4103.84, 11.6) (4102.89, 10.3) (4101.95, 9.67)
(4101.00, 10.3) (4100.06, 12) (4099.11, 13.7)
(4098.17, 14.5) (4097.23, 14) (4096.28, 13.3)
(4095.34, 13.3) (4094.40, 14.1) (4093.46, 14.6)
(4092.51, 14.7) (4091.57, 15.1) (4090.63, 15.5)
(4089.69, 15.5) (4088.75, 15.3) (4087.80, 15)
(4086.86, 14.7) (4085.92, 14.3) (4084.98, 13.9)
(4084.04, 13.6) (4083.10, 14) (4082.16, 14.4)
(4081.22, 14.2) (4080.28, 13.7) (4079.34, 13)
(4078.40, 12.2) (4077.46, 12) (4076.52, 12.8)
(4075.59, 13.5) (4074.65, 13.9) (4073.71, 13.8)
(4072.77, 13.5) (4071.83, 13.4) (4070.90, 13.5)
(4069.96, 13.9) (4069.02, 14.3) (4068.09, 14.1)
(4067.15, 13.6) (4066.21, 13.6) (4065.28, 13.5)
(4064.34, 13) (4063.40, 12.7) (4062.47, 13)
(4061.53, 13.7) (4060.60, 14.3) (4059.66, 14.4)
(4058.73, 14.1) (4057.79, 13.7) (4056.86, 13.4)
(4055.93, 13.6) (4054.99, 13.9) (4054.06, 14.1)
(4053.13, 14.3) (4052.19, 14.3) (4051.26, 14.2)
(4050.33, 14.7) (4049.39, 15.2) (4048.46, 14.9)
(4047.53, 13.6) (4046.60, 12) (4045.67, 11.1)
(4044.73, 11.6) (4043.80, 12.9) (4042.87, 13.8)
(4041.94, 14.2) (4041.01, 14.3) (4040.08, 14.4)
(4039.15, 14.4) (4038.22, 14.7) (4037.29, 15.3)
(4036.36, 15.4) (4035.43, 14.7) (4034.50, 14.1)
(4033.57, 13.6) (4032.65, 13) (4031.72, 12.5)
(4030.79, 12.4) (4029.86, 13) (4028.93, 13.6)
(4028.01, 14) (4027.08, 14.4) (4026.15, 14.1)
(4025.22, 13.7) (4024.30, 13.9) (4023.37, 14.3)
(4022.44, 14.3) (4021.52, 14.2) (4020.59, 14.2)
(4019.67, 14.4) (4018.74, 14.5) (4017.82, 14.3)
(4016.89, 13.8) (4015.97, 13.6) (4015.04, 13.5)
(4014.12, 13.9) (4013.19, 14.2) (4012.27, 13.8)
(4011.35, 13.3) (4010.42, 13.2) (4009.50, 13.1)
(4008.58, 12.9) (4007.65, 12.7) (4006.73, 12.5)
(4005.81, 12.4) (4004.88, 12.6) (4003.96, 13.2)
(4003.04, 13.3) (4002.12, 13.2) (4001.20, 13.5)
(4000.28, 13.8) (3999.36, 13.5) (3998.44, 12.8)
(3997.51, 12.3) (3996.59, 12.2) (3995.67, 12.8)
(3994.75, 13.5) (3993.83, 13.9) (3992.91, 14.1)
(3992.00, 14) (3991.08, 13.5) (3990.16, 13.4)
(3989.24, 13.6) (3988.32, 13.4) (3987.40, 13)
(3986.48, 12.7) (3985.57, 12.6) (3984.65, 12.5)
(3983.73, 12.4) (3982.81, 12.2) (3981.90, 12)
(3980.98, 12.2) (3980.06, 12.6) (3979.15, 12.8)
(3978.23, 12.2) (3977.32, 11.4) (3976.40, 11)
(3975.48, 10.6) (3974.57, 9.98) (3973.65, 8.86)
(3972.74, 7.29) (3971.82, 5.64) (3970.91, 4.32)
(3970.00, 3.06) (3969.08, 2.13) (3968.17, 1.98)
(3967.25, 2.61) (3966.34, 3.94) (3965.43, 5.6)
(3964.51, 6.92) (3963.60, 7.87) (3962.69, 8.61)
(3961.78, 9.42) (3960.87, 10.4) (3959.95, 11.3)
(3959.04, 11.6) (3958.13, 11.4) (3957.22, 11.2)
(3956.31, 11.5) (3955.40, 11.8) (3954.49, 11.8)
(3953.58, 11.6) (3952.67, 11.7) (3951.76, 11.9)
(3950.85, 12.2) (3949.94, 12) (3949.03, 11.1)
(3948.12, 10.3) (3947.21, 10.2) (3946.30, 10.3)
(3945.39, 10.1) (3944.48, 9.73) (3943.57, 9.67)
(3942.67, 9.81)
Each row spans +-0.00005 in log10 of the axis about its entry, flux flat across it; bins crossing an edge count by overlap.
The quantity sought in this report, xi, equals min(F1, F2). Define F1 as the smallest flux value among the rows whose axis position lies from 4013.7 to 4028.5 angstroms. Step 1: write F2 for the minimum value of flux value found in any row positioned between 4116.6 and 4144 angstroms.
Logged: 13.1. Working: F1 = 13.5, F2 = 13.1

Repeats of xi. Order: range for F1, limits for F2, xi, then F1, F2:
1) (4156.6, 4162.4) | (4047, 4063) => 13.0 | 14.5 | 13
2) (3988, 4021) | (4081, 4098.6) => 12.2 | 12.2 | 13.3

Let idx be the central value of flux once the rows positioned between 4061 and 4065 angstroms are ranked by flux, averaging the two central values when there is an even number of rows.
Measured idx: 13.0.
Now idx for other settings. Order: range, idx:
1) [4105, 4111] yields 13.9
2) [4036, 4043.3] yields 14.4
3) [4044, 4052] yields 13.9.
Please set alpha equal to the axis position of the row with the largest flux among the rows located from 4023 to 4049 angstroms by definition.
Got 4036.36 angstroms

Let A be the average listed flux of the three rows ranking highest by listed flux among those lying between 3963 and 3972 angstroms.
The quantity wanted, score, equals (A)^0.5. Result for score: 2.61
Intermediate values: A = 6.8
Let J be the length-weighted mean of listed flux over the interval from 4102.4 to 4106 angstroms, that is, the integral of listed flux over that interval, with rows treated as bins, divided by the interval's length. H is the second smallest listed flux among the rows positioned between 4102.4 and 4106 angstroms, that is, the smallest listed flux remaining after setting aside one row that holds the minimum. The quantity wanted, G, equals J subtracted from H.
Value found -0.4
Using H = 11.6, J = 12.0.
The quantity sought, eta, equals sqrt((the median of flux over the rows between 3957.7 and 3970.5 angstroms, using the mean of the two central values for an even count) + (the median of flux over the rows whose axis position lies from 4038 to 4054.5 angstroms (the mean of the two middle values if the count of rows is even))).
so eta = 4.7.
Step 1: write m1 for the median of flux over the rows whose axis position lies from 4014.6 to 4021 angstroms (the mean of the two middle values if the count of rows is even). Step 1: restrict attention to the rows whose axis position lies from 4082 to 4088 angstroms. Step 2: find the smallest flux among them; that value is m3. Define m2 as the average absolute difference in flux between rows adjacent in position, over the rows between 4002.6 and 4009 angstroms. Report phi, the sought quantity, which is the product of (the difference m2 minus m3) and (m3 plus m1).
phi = -372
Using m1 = 14.2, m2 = 0.23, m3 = 13.6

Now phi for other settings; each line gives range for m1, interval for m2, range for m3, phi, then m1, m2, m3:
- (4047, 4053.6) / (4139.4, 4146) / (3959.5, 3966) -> -102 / 14.3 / 0.48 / 5.6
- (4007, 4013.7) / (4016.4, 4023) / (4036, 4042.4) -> -384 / 13.2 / 0.18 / 14.2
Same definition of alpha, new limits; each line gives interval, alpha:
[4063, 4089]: 4088.75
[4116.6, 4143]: 4118.04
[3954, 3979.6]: 3979.15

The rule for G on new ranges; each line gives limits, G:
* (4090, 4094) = -0.3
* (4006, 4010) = -0.1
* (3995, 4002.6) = -0.7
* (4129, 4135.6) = -0.5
